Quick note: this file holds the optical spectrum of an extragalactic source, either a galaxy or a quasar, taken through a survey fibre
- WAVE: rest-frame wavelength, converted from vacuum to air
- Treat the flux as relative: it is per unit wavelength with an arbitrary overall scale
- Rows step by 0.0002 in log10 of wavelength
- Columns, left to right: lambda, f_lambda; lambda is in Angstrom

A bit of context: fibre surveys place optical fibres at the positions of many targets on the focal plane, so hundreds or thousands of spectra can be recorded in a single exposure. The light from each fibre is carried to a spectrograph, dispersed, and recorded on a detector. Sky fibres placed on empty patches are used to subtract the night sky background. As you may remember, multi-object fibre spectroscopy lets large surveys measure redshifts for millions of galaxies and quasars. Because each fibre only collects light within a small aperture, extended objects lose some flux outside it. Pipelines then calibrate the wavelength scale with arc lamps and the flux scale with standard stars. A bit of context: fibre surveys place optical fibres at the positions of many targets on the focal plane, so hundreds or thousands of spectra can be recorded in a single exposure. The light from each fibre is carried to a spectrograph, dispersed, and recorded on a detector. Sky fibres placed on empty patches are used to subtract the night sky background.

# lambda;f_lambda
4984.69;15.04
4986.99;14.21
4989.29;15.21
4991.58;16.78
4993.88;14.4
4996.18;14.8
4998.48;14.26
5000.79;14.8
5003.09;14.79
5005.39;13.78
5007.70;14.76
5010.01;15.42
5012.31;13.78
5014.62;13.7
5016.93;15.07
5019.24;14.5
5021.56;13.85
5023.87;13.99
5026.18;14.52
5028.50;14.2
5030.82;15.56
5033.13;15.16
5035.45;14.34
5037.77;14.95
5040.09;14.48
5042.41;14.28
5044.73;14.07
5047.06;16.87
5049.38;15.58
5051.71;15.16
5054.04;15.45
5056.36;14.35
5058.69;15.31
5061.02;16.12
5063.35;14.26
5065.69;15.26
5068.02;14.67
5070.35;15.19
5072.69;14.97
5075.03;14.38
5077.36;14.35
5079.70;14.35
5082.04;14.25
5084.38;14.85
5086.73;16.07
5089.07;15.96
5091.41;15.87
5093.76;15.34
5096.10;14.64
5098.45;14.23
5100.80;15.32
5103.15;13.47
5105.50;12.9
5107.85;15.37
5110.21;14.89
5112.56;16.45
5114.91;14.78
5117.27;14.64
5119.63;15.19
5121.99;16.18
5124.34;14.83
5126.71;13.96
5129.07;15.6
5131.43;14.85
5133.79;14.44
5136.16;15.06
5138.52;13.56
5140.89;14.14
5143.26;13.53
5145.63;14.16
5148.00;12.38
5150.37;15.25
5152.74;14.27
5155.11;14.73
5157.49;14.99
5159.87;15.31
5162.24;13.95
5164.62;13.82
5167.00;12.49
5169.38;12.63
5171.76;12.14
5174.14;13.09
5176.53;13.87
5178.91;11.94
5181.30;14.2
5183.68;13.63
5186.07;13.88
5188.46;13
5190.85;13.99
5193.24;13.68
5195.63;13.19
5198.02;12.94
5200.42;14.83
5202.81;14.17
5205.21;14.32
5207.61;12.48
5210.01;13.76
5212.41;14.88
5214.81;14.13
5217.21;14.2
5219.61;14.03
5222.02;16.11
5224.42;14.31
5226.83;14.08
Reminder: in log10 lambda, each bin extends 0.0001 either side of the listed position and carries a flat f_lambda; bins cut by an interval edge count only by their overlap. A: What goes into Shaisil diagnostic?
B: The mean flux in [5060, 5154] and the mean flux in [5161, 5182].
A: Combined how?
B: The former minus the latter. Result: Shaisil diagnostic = 1.6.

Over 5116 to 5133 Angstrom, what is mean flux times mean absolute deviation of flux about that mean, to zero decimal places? 8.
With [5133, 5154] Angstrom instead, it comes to 9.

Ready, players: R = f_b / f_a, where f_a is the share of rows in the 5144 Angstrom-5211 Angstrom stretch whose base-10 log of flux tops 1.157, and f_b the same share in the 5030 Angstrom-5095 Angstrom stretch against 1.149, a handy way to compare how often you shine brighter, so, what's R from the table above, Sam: 5.4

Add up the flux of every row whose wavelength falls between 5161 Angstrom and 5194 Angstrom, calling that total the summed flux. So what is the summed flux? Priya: 186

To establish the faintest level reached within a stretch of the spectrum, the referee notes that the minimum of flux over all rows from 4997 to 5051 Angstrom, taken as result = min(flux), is 13.7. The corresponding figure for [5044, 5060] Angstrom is 14.07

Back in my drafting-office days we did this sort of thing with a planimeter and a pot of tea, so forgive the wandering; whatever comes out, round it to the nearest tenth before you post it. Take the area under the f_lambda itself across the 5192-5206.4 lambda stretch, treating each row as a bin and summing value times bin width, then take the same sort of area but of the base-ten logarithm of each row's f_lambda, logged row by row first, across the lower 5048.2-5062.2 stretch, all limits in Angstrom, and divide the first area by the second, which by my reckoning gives 12.0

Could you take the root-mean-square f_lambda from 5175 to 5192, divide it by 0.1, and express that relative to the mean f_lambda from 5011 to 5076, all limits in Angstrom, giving 9.1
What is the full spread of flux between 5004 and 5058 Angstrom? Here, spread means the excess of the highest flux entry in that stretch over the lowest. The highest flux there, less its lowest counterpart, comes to 3.17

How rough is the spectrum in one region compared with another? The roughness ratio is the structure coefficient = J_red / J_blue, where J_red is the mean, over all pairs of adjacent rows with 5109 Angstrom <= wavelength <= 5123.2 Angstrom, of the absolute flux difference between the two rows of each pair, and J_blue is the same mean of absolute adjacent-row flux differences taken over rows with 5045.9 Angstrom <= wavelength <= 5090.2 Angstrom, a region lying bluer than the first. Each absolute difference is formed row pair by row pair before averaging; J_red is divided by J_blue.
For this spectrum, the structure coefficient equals 1.51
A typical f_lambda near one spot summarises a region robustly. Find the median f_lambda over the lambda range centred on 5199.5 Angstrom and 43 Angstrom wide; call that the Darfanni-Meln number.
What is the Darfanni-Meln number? 13.9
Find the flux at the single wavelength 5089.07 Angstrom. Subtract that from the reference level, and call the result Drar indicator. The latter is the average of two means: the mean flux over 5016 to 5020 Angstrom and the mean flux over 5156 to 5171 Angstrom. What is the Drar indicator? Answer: -1.6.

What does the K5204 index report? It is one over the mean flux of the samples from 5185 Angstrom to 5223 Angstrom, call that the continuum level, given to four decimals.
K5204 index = 0.0716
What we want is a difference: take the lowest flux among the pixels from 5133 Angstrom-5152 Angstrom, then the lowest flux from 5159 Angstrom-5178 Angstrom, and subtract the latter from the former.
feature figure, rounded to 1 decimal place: 0.2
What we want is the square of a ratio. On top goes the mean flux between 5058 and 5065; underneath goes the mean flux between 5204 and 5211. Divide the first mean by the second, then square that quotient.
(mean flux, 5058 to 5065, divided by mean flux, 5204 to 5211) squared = 1.27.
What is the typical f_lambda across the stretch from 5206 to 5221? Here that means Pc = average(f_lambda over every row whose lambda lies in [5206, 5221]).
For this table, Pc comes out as 13.9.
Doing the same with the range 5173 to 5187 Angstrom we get 13.4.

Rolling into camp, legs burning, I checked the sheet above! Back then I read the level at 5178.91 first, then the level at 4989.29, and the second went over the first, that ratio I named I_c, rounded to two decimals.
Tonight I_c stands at 1.27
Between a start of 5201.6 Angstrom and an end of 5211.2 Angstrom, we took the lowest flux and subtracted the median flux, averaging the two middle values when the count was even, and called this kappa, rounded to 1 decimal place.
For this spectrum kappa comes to -1.5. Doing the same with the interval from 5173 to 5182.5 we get -1.5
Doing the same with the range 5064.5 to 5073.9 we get -0.4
